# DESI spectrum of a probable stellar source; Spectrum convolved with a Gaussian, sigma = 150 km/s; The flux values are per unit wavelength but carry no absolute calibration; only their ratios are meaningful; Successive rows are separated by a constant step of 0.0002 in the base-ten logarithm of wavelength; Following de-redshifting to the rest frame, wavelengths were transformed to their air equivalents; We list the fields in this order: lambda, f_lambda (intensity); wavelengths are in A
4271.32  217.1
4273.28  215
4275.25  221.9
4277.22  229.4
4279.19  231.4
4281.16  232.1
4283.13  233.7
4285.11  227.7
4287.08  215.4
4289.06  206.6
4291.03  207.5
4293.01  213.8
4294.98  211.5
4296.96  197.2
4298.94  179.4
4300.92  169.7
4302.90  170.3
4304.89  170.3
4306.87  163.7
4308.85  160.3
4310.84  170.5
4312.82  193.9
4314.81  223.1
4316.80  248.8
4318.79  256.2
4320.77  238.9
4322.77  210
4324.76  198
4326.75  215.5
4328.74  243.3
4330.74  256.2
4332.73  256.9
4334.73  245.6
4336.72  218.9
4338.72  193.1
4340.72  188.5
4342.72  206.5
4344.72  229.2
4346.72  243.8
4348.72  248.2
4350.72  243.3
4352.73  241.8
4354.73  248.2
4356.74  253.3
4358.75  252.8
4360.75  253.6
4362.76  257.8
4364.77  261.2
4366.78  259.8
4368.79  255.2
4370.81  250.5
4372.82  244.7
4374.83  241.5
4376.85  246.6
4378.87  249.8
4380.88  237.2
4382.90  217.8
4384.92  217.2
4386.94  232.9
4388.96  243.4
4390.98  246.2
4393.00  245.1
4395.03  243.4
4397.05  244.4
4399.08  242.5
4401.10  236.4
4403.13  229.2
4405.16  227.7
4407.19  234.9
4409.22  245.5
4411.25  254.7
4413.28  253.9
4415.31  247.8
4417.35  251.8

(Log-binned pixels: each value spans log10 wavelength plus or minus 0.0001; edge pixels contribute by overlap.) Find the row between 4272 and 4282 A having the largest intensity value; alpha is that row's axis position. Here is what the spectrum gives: 4281.16 A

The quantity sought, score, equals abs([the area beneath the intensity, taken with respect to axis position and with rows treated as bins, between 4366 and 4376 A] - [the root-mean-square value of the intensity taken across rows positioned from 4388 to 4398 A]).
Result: 2255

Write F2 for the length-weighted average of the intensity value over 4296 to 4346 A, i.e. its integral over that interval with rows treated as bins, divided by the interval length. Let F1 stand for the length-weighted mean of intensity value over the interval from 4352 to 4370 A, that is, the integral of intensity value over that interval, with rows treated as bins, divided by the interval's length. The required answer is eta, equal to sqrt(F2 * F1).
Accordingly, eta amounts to 230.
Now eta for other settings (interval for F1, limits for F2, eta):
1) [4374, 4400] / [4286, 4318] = 216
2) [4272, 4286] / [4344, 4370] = 238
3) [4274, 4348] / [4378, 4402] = 225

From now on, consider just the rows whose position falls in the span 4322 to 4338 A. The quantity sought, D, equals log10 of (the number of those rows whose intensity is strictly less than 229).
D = 0.6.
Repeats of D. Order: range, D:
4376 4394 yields 0.3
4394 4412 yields 0.0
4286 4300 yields 0.8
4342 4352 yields 0.0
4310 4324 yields 0.6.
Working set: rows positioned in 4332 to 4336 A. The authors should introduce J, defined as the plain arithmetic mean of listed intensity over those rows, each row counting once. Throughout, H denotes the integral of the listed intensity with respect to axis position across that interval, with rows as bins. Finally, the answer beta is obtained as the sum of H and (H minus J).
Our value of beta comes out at 1739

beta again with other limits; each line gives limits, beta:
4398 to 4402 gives 1678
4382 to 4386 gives 1524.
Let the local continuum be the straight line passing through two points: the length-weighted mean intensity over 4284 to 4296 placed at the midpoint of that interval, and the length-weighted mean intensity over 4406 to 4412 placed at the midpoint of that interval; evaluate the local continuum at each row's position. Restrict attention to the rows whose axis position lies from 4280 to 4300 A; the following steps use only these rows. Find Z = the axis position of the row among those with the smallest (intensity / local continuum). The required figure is 4298.94 A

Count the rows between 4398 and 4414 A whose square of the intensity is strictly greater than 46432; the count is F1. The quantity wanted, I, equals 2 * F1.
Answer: 16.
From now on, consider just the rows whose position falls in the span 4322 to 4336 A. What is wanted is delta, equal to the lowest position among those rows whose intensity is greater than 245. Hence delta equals 4330.74 A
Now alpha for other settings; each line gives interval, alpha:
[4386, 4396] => 4390.98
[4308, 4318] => 4316.80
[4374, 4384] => 4378.87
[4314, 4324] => 4318.79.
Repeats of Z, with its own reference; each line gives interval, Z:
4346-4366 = 4352.73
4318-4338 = 4324.76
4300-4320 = 4308.85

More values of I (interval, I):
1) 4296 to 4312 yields 0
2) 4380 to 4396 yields 16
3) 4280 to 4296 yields 6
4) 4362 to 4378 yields 16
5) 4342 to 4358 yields 14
